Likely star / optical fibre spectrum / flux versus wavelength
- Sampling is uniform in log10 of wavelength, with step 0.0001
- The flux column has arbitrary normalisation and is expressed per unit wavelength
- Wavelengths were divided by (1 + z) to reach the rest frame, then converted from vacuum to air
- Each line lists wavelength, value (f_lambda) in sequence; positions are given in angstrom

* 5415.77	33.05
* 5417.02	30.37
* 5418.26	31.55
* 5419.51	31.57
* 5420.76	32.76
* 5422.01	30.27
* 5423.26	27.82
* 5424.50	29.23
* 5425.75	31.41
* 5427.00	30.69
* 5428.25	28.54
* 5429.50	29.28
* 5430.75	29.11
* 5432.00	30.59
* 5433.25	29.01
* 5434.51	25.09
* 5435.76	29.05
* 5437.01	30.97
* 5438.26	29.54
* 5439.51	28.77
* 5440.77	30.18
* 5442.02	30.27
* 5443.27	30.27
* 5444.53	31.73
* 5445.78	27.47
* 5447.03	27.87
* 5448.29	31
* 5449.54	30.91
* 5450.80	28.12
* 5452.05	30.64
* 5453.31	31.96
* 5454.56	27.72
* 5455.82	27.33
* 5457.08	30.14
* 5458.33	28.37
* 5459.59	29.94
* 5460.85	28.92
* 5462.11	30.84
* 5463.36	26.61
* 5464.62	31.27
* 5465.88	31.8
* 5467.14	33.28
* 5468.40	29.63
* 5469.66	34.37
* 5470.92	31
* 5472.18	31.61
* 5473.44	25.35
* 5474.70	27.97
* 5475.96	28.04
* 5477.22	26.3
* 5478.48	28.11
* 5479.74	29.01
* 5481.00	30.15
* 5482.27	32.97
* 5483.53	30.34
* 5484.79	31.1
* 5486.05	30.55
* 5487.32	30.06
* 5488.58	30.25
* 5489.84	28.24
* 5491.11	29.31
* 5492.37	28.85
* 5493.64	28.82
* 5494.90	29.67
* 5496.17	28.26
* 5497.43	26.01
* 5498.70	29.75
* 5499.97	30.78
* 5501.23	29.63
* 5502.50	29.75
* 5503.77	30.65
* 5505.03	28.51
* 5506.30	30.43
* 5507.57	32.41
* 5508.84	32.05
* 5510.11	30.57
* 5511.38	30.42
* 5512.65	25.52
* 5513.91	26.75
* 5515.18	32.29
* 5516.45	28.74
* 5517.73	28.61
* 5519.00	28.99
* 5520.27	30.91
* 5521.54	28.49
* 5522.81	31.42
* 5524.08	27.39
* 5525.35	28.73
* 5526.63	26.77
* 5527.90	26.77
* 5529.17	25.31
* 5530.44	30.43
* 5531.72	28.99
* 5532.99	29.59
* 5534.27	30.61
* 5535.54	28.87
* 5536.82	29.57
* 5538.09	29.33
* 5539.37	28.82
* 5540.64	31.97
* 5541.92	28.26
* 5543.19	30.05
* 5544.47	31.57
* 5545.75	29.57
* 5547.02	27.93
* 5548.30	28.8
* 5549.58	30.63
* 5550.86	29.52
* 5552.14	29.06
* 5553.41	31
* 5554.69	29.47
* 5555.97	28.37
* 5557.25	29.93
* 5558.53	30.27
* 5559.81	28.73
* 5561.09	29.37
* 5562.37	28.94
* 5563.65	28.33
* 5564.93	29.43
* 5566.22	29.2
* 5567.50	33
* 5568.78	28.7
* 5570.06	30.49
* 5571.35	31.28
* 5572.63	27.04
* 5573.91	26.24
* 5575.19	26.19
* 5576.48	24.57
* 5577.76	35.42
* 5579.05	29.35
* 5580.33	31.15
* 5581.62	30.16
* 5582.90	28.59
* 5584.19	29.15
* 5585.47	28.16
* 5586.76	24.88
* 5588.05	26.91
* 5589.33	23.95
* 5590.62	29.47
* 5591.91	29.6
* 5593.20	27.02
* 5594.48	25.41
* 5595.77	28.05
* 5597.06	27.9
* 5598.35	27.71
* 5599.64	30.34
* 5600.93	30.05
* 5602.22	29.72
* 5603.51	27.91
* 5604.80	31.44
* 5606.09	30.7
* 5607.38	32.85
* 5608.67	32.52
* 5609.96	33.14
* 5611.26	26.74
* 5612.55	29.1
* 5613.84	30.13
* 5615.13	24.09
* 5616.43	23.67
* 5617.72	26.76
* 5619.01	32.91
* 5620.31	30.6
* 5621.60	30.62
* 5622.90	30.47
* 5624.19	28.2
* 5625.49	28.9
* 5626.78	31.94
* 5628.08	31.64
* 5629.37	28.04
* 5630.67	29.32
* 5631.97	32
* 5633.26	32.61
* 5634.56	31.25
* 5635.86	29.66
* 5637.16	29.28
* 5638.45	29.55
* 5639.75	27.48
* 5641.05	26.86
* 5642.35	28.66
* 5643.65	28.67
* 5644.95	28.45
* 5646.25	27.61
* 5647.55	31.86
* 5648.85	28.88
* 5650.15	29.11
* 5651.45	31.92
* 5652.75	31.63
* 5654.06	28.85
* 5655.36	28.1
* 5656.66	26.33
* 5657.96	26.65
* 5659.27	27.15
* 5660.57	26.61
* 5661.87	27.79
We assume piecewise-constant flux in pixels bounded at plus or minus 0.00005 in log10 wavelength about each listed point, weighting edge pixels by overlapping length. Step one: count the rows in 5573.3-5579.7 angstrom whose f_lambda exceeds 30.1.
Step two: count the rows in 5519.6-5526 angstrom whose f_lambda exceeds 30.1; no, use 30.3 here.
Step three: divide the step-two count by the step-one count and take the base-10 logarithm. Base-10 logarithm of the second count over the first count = 0.3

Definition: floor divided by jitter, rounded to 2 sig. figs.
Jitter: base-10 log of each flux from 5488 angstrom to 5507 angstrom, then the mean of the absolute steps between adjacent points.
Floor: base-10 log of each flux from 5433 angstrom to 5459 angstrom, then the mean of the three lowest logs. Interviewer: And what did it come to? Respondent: 69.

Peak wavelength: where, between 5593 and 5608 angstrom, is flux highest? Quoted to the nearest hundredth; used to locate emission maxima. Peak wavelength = 5607.38 angstrom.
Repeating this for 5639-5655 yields 5651.45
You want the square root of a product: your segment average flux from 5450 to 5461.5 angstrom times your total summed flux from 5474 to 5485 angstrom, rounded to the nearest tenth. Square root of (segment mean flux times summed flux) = 87.9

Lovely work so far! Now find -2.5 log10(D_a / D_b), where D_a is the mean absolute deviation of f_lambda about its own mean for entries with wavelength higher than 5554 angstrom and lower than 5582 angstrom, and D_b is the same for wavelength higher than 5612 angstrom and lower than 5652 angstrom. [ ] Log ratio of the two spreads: 0.1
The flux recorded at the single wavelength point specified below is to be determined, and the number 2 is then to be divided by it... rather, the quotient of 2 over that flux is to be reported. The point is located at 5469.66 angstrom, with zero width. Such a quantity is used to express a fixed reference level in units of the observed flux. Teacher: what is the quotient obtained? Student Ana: 0.0582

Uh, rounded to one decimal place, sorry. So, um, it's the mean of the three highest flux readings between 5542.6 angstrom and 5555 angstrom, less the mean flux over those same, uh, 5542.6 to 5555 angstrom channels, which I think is 1.3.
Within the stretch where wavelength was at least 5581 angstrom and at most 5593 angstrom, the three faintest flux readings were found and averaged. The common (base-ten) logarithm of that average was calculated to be 1.40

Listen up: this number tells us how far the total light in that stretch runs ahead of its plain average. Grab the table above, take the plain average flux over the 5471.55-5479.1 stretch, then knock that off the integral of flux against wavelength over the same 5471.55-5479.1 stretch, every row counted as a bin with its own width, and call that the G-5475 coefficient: 183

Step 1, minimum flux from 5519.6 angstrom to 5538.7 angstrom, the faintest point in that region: 25.31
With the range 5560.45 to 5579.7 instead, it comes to 24.57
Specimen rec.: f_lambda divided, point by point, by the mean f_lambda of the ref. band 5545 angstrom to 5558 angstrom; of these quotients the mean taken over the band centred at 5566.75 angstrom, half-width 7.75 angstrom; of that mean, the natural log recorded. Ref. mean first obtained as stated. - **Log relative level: -0.007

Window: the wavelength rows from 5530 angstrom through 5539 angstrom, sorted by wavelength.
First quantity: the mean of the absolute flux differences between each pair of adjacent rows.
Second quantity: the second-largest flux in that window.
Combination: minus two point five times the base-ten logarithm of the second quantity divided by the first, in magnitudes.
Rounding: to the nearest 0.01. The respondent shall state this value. -3.76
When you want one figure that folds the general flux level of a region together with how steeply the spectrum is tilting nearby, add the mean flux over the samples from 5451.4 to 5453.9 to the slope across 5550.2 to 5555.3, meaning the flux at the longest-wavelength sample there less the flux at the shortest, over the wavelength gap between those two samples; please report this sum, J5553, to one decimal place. 31.3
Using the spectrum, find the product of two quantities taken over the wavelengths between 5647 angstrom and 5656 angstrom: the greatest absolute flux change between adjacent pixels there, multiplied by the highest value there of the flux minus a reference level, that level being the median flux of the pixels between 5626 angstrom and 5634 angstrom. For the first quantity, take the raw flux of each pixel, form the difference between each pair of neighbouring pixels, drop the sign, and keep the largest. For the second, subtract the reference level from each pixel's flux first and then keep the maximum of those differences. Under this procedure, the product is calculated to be 0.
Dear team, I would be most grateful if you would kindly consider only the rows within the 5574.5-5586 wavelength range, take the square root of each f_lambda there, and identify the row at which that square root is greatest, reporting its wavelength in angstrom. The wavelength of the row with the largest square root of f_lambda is 5577.76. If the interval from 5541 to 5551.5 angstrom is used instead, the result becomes 5544.47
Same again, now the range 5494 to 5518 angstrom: 5507.57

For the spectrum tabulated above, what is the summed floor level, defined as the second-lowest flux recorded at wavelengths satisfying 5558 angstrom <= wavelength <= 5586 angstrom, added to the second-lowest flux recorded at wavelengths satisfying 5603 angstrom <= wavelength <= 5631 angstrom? 50.3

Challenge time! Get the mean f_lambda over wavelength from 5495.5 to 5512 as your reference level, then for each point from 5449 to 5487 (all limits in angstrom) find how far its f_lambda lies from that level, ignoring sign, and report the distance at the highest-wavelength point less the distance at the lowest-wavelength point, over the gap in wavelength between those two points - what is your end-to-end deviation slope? -0.010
